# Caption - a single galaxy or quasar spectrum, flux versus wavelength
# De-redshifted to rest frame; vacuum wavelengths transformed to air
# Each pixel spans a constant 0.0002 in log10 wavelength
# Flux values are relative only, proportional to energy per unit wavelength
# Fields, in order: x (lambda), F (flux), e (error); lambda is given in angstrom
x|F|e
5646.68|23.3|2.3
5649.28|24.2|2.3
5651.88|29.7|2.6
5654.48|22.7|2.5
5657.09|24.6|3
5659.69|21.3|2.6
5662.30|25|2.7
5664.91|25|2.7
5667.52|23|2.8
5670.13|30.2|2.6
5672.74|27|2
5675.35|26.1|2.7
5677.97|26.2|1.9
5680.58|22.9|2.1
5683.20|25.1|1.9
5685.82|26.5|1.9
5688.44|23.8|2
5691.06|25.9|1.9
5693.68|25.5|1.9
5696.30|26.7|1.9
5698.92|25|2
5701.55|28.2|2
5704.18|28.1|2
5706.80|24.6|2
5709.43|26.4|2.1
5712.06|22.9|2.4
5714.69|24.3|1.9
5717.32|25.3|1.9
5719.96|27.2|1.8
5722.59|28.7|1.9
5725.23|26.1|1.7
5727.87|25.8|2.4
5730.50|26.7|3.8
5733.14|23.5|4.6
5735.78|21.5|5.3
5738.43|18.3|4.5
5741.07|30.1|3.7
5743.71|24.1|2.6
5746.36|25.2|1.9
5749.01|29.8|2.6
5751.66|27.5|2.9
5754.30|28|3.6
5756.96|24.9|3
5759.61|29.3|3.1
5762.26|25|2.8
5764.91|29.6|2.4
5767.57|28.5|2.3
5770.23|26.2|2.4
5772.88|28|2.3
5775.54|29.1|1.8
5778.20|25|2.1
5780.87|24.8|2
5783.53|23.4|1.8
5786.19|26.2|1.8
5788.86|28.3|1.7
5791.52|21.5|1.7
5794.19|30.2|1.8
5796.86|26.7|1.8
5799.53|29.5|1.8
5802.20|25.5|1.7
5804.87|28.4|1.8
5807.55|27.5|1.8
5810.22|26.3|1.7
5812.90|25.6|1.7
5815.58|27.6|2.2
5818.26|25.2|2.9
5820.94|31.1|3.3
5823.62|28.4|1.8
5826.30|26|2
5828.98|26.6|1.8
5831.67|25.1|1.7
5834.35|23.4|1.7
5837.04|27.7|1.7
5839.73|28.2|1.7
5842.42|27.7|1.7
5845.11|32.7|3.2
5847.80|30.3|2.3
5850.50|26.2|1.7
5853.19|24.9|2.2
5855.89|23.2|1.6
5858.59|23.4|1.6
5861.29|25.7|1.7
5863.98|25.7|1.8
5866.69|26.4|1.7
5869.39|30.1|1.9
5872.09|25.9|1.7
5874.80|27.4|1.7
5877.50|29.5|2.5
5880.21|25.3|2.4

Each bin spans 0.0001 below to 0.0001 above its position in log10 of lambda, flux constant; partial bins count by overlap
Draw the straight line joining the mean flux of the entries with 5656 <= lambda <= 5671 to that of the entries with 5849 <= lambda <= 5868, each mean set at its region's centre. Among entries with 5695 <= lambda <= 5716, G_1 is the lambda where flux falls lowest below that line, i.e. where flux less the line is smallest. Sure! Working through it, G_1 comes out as 5712.06 angstrom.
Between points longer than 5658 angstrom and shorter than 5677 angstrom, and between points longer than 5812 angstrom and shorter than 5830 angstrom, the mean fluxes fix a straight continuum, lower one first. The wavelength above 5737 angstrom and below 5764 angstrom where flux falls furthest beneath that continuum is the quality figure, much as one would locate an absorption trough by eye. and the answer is 5738.43 angstrom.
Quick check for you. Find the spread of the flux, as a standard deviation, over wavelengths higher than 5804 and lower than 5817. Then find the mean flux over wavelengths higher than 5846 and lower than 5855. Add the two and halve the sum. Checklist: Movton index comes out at 14.1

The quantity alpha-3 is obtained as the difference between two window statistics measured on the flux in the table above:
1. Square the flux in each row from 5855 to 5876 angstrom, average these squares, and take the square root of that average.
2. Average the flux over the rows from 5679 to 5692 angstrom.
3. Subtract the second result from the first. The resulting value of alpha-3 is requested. 1.2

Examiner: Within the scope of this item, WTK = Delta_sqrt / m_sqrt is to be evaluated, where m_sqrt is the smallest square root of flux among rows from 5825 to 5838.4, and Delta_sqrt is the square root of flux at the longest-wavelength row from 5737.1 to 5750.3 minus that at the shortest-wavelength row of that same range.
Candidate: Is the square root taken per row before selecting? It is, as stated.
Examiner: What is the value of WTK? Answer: 0.24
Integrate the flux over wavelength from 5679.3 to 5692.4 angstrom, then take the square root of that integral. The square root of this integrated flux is 18.0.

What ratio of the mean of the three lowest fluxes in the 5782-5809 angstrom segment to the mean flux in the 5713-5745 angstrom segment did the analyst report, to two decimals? 0.93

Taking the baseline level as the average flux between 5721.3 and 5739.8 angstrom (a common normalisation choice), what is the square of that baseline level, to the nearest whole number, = 594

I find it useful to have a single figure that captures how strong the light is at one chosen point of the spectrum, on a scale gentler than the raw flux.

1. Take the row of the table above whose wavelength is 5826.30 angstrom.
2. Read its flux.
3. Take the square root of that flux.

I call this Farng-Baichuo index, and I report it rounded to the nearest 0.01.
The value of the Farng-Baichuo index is 5.10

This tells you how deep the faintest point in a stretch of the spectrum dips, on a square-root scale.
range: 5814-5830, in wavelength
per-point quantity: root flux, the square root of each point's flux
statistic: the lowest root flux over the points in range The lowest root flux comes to 5.02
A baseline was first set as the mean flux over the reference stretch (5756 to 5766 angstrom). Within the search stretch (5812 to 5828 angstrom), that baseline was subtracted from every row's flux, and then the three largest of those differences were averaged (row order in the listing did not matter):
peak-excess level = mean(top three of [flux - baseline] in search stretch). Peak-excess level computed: 1.8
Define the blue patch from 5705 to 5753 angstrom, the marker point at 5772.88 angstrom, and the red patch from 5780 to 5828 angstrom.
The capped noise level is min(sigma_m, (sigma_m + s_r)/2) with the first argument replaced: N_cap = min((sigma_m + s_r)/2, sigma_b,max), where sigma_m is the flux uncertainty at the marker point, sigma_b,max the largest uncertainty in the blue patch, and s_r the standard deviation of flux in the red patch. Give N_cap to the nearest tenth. 2.3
